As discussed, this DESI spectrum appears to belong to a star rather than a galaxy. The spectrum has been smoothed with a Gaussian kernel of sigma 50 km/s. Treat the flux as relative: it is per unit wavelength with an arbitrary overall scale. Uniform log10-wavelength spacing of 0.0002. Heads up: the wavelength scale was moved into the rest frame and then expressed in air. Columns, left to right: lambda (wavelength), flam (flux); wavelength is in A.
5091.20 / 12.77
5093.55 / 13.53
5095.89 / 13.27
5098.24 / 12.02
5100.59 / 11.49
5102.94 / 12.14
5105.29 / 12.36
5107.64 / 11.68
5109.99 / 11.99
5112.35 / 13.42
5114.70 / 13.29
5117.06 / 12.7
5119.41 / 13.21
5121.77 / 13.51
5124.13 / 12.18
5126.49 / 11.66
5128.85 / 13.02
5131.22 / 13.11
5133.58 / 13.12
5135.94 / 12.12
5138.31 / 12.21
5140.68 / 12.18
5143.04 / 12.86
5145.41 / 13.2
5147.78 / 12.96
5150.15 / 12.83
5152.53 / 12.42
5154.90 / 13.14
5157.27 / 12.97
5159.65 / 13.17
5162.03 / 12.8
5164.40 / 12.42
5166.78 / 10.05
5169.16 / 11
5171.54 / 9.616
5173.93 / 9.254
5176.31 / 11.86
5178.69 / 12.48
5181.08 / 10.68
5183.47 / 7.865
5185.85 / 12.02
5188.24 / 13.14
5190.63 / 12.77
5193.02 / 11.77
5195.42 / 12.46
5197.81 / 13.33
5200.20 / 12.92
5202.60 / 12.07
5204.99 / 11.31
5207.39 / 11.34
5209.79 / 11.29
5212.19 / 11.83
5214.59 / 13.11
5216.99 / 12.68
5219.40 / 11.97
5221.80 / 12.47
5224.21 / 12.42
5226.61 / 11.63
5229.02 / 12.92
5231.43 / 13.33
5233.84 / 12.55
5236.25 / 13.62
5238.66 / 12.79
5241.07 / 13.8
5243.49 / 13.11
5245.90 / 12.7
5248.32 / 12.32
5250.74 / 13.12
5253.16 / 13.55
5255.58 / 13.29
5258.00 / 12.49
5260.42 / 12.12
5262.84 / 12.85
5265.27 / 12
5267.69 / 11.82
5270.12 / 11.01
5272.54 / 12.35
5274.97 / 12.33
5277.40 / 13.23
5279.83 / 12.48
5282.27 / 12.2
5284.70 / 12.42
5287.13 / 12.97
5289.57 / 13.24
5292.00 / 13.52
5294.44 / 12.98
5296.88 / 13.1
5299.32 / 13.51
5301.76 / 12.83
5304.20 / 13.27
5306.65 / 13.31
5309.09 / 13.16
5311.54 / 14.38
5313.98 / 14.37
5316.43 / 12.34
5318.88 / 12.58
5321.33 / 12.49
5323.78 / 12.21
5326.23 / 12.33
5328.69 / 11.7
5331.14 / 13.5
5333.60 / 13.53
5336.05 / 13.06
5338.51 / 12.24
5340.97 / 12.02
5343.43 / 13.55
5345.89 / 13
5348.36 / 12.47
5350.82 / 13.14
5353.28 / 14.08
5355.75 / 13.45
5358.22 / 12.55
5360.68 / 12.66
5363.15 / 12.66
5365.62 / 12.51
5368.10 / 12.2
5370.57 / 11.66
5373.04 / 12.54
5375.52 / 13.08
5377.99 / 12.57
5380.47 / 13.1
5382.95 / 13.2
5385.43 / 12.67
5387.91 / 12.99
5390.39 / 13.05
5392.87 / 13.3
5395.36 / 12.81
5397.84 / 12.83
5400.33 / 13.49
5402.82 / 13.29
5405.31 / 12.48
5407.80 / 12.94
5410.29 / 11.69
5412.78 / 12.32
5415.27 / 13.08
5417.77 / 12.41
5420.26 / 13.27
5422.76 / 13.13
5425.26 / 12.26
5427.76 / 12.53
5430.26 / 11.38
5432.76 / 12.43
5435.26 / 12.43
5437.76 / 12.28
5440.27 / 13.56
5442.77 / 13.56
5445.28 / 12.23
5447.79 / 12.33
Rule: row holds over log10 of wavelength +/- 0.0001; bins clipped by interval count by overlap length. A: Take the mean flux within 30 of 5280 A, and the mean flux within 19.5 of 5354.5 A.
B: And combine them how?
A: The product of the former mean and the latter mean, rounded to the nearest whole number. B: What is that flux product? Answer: 163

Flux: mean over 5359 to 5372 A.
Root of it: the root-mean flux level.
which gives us 3.51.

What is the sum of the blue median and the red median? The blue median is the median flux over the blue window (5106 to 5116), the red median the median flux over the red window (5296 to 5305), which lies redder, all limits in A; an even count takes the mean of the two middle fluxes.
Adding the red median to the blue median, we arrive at 25.8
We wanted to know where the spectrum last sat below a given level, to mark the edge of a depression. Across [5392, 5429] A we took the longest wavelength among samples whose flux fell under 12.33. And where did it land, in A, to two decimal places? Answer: 5425.26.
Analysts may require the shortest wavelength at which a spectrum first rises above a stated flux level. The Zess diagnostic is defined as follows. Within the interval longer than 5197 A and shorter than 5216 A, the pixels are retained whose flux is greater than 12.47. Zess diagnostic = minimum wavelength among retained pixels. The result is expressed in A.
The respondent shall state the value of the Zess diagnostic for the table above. 5197.81 A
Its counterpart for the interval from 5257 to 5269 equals 5258.00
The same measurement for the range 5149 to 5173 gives 5150.15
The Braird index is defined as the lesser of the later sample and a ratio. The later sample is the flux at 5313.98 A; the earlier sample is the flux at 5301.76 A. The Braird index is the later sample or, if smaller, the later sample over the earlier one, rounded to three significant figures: 1.12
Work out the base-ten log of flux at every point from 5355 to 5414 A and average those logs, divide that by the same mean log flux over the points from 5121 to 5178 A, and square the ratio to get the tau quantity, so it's 1.04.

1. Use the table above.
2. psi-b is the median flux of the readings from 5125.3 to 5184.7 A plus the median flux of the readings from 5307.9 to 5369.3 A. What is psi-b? 25.1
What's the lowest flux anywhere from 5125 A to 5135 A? 11.66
